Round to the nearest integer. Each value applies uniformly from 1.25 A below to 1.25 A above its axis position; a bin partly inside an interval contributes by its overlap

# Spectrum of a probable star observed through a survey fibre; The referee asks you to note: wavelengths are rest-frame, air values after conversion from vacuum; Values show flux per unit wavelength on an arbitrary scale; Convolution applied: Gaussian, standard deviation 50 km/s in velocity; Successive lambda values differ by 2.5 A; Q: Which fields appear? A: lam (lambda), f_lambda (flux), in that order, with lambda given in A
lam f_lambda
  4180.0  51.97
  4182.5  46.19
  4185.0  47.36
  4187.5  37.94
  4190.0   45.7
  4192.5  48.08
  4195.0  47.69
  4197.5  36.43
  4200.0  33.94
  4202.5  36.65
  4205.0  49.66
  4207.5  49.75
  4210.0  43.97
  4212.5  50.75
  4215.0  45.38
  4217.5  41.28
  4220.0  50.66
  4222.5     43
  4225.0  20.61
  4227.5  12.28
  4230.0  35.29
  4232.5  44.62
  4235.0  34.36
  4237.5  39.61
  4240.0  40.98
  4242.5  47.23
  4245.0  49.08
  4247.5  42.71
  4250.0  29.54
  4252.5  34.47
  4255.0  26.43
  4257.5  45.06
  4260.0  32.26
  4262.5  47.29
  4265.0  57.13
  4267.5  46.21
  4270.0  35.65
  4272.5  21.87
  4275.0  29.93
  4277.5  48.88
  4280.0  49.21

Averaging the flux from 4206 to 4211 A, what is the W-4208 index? 47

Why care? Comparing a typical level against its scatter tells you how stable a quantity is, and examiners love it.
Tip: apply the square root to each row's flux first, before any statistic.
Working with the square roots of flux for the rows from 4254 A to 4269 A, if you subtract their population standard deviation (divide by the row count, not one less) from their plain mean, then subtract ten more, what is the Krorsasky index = -4.3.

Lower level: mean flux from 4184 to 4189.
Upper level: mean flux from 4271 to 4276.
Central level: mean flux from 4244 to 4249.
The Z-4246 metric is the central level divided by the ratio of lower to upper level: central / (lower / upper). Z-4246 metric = 28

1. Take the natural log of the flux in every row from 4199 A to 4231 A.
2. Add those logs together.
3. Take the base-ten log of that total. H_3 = 1.67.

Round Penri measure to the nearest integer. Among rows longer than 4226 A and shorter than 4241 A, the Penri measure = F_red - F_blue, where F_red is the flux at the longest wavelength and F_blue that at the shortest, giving 29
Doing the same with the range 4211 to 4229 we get -38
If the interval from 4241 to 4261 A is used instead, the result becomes -15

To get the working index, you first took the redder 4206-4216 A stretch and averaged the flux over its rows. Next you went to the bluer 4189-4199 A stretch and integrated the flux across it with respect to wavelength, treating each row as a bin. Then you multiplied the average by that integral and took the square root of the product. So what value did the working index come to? 145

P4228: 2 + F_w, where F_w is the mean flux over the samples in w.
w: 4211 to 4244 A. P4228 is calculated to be 41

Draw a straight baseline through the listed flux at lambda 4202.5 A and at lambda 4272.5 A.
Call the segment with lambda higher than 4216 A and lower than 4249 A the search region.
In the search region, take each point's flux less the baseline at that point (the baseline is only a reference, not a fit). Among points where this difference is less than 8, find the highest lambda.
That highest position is 4235.0 A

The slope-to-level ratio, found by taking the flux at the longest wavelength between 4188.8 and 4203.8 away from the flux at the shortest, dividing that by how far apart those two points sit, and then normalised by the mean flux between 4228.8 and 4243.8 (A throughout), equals -0.018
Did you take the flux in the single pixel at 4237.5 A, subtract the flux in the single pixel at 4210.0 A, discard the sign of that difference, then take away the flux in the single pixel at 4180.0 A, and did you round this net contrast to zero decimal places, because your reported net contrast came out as -48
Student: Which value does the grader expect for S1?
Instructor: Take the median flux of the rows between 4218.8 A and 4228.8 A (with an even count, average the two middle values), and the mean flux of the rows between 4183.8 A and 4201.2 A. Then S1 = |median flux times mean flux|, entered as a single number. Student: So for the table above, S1 1350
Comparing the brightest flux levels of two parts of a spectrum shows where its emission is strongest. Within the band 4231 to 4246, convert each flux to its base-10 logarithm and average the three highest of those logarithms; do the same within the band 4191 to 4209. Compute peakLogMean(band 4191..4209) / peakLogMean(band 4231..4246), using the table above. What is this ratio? 1.01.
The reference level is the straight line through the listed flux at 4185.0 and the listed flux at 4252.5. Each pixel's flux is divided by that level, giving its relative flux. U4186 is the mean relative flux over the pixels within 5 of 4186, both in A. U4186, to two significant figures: 0.94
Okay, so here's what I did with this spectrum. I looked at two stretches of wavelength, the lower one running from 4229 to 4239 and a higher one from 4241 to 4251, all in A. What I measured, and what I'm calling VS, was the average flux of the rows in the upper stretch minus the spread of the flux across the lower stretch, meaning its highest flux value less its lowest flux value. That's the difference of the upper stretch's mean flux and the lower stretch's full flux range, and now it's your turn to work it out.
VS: 32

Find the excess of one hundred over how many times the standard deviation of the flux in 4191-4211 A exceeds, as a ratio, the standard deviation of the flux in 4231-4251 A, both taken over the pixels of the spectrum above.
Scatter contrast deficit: 99.0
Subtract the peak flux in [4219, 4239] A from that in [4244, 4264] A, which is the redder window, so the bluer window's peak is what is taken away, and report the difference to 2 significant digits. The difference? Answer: -1.6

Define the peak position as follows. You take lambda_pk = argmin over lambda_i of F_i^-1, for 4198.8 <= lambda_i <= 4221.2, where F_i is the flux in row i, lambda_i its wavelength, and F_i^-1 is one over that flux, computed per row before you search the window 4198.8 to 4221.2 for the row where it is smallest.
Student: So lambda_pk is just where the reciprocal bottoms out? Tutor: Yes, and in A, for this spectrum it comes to 4212.5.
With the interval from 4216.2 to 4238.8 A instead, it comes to 4220.0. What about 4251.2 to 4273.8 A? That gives 4265.0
